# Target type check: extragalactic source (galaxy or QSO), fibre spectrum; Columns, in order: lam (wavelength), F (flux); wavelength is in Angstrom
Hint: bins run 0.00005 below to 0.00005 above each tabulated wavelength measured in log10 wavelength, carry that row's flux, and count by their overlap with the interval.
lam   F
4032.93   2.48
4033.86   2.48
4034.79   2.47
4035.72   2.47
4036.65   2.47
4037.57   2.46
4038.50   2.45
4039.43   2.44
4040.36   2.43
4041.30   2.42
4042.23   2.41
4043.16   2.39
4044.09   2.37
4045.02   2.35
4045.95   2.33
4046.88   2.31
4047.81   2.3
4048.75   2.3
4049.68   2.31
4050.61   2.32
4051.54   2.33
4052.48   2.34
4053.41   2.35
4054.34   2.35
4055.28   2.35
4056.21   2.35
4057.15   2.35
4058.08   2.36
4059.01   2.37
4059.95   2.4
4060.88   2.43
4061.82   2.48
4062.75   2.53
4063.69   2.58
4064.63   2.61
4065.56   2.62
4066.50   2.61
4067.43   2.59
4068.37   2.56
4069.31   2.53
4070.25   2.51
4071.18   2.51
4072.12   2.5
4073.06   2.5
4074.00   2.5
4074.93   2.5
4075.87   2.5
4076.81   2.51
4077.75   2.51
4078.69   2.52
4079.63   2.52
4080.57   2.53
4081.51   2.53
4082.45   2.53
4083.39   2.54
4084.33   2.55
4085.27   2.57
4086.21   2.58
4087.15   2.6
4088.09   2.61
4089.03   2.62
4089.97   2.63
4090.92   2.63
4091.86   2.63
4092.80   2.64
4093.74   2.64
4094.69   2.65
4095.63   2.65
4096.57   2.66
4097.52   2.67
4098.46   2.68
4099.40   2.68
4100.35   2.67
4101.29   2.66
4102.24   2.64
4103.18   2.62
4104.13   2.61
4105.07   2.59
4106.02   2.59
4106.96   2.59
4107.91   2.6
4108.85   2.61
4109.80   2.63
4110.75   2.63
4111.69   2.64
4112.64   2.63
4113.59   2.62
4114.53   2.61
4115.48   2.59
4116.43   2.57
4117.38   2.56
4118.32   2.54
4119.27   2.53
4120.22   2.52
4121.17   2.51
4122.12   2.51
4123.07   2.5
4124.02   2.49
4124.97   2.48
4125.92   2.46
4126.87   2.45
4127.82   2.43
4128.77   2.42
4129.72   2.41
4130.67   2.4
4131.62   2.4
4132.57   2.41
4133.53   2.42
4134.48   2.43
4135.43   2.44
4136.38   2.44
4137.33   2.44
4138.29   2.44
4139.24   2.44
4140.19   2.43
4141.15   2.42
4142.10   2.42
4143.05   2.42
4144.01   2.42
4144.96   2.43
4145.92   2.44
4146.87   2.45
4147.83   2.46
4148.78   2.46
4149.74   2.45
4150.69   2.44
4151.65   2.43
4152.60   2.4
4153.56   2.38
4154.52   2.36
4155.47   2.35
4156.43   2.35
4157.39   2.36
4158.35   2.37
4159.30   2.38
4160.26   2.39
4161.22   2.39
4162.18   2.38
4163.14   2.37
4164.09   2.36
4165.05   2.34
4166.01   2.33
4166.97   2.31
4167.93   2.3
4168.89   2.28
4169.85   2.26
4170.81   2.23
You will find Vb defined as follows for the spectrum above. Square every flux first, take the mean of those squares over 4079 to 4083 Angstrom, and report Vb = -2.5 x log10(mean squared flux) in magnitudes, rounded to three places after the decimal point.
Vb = -2.013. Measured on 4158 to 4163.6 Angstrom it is -1.883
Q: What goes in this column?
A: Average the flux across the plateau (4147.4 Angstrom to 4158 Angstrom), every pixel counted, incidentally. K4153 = 2.40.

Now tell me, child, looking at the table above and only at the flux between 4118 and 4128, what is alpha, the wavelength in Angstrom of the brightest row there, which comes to 4118.32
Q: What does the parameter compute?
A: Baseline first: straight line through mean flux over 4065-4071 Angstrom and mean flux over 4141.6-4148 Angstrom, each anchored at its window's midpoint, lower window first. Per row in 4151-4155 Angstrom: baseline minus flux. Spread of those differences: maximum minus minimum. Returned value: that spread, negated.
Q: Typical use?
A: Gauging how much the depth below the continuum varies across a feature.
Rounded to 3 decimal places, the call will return -0.065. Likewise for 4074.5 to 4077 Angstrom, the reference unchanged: -0.013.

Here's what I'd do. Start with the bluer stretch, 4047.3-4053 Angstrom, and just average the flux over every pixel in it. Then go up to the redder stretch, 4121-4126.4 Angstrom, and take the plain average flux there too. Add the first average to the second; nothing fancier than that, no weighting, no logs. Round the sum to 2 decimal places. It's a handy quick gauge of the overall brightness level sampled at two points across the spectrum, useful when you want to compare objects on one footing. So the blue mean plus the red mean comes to 4.81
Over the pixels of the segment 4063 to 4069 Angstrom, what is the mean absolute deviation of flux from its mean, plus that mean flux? 2.61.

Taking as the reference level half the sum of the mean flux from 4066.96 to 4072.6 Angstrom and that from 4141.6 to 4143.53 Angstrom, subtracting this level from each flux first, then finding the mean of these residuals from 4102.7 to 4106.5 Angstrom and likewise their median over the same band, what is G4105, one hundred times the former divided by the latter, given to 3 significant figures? 102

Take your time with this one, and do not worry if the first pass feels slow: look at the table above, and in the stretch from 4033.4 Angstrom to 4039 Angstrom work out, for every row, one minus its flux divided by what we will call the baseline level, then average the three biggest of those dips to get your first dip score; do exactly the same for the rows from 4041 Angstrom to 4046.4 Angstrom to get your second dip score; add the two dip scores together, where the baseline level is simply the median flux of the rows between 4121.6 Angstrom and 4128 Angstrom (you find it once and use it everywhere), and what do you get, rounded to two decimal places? 0.06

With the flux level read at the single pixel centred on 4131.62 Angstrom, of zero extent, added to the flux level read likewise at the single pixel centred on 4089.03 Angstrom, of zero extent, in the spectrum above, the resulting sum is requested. 5.02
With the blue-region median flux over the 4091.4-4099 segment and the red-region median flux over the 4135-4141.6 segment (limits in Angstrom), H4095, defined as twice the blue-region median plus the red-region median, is 7.74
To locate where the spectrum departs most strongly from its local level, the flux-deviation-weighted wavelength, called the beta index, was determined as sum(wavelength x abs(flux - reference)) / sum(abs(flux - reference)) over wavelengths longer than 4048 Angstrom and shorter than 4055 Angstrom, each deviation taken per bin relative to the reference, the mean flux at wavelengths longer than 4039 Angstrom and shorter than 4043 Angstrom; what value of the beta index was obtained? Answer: 4051.2 Angstrom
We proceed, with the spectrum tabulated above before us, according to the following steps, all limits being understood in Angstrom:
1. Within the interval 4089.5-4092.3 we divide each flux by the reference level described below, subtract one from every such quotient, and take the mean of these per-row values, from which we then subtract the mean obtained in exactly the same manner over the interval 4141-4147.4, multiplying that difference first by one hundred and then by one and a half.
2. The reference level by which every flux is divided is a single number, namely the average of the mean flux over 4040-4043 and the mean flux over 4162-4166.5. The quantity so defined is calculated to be 13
